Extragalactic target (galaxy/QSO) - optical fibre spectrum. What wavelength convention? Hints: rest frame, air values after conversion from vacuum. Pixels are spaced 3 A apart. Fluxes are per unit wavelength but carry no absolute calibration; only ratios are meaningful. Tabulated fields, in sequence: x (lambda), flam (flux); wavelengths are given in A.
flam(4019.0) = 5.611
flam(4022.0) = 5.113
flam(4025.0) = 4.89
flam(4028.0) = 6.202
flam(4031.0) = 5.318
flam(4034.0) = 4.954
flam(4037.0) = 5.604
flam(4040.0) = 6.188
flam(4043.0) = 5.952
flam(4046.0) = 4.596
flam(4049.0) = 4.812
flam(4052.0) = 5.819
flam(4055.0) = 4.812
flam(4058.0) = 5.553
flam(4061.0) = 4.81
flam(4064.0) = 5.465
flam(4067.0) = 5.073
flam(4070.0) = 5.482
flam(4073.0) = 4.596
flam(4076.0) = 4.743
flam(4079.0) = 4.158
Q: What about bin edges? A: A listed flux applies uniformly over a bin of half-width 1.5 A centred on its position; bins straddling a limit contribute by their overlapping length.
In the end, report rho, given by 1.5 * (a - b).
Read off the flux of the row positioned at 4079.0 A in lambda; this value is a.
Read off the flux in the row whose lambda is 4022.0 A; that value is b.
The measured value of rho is -1.4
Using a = 4.158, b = 5.113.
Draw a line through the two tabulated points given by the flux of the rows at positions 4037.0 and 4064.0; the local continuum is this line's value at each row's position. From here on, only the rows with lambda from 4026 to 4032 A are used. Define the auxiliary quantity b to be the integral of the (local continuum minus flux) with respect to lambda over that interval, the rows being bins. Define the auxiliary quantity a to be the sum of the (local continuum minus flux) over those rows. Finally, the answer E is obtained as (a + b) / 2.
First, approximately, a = -0.2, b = -0.5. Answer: -0.4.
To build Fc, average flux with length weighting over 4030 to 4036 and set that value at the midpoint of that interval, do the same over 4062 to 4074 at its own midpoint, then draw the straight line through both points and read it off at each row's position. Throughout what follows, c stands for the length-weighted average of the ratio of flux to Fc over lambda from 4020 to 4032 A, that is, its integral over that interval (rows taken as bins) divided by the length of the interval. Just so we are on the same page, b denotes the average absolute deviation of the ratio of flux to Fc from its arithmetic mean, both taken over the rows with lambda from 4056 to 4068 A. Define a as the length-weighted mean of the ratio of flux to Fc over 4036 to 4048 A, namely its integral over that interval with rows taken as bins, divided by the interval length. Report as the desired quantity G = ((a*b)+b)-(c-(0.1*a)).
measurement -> -0.82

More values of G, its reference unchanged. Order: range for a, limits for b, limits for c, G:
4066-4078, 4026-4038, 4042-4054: -0.78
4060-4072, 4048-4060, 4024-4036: -0.77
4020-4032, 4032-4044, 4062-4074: -0.74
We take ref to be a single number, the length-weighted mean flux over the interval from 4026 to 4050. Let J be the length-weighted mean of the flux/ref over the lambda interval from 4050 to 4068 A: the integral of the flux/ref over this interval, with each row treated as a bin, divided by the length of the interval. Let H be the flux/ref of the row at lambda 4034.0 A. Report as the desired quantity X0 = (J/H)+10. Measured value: 11.1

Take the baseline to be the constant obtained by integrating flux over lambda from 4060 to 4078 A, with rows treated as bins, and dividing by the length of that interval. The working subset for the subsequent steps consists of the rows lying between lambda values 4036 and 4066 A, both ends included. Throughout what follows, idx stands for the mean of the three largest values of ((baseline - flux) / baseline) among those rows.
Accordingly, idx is 0.054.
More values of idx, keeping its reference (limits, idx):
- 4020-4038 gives 0.005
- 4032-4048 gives -0.008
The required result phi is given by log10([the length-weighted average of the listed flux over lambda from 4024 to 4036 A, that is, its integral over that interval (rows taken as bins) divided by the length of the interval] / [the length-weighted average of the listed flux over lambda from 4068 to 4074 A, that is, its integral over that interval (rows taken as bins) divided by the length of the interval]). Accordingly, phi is 0.024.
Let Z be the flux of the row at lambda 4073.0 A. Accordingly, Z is 4.596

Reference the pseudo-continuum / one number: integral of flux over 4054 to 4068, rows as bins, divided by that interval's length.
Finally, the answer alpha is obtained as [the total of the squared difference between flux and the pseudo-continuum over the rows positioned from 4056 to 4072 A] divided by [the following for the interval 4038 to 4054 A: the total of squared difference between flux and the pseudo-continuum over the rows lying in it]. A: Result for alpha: 0.2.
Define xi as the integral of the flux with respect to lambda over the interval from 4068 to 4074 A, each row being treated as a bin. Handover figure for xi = 30.5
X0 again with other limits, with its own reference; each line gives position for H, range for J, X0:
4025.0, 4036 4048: 11.1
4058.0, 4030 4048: 11.0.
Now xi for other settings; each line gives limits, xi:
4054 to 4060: 31.1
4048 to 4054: 31.9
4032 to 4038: 31.5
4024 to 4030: 33.5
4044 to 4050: 28.8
